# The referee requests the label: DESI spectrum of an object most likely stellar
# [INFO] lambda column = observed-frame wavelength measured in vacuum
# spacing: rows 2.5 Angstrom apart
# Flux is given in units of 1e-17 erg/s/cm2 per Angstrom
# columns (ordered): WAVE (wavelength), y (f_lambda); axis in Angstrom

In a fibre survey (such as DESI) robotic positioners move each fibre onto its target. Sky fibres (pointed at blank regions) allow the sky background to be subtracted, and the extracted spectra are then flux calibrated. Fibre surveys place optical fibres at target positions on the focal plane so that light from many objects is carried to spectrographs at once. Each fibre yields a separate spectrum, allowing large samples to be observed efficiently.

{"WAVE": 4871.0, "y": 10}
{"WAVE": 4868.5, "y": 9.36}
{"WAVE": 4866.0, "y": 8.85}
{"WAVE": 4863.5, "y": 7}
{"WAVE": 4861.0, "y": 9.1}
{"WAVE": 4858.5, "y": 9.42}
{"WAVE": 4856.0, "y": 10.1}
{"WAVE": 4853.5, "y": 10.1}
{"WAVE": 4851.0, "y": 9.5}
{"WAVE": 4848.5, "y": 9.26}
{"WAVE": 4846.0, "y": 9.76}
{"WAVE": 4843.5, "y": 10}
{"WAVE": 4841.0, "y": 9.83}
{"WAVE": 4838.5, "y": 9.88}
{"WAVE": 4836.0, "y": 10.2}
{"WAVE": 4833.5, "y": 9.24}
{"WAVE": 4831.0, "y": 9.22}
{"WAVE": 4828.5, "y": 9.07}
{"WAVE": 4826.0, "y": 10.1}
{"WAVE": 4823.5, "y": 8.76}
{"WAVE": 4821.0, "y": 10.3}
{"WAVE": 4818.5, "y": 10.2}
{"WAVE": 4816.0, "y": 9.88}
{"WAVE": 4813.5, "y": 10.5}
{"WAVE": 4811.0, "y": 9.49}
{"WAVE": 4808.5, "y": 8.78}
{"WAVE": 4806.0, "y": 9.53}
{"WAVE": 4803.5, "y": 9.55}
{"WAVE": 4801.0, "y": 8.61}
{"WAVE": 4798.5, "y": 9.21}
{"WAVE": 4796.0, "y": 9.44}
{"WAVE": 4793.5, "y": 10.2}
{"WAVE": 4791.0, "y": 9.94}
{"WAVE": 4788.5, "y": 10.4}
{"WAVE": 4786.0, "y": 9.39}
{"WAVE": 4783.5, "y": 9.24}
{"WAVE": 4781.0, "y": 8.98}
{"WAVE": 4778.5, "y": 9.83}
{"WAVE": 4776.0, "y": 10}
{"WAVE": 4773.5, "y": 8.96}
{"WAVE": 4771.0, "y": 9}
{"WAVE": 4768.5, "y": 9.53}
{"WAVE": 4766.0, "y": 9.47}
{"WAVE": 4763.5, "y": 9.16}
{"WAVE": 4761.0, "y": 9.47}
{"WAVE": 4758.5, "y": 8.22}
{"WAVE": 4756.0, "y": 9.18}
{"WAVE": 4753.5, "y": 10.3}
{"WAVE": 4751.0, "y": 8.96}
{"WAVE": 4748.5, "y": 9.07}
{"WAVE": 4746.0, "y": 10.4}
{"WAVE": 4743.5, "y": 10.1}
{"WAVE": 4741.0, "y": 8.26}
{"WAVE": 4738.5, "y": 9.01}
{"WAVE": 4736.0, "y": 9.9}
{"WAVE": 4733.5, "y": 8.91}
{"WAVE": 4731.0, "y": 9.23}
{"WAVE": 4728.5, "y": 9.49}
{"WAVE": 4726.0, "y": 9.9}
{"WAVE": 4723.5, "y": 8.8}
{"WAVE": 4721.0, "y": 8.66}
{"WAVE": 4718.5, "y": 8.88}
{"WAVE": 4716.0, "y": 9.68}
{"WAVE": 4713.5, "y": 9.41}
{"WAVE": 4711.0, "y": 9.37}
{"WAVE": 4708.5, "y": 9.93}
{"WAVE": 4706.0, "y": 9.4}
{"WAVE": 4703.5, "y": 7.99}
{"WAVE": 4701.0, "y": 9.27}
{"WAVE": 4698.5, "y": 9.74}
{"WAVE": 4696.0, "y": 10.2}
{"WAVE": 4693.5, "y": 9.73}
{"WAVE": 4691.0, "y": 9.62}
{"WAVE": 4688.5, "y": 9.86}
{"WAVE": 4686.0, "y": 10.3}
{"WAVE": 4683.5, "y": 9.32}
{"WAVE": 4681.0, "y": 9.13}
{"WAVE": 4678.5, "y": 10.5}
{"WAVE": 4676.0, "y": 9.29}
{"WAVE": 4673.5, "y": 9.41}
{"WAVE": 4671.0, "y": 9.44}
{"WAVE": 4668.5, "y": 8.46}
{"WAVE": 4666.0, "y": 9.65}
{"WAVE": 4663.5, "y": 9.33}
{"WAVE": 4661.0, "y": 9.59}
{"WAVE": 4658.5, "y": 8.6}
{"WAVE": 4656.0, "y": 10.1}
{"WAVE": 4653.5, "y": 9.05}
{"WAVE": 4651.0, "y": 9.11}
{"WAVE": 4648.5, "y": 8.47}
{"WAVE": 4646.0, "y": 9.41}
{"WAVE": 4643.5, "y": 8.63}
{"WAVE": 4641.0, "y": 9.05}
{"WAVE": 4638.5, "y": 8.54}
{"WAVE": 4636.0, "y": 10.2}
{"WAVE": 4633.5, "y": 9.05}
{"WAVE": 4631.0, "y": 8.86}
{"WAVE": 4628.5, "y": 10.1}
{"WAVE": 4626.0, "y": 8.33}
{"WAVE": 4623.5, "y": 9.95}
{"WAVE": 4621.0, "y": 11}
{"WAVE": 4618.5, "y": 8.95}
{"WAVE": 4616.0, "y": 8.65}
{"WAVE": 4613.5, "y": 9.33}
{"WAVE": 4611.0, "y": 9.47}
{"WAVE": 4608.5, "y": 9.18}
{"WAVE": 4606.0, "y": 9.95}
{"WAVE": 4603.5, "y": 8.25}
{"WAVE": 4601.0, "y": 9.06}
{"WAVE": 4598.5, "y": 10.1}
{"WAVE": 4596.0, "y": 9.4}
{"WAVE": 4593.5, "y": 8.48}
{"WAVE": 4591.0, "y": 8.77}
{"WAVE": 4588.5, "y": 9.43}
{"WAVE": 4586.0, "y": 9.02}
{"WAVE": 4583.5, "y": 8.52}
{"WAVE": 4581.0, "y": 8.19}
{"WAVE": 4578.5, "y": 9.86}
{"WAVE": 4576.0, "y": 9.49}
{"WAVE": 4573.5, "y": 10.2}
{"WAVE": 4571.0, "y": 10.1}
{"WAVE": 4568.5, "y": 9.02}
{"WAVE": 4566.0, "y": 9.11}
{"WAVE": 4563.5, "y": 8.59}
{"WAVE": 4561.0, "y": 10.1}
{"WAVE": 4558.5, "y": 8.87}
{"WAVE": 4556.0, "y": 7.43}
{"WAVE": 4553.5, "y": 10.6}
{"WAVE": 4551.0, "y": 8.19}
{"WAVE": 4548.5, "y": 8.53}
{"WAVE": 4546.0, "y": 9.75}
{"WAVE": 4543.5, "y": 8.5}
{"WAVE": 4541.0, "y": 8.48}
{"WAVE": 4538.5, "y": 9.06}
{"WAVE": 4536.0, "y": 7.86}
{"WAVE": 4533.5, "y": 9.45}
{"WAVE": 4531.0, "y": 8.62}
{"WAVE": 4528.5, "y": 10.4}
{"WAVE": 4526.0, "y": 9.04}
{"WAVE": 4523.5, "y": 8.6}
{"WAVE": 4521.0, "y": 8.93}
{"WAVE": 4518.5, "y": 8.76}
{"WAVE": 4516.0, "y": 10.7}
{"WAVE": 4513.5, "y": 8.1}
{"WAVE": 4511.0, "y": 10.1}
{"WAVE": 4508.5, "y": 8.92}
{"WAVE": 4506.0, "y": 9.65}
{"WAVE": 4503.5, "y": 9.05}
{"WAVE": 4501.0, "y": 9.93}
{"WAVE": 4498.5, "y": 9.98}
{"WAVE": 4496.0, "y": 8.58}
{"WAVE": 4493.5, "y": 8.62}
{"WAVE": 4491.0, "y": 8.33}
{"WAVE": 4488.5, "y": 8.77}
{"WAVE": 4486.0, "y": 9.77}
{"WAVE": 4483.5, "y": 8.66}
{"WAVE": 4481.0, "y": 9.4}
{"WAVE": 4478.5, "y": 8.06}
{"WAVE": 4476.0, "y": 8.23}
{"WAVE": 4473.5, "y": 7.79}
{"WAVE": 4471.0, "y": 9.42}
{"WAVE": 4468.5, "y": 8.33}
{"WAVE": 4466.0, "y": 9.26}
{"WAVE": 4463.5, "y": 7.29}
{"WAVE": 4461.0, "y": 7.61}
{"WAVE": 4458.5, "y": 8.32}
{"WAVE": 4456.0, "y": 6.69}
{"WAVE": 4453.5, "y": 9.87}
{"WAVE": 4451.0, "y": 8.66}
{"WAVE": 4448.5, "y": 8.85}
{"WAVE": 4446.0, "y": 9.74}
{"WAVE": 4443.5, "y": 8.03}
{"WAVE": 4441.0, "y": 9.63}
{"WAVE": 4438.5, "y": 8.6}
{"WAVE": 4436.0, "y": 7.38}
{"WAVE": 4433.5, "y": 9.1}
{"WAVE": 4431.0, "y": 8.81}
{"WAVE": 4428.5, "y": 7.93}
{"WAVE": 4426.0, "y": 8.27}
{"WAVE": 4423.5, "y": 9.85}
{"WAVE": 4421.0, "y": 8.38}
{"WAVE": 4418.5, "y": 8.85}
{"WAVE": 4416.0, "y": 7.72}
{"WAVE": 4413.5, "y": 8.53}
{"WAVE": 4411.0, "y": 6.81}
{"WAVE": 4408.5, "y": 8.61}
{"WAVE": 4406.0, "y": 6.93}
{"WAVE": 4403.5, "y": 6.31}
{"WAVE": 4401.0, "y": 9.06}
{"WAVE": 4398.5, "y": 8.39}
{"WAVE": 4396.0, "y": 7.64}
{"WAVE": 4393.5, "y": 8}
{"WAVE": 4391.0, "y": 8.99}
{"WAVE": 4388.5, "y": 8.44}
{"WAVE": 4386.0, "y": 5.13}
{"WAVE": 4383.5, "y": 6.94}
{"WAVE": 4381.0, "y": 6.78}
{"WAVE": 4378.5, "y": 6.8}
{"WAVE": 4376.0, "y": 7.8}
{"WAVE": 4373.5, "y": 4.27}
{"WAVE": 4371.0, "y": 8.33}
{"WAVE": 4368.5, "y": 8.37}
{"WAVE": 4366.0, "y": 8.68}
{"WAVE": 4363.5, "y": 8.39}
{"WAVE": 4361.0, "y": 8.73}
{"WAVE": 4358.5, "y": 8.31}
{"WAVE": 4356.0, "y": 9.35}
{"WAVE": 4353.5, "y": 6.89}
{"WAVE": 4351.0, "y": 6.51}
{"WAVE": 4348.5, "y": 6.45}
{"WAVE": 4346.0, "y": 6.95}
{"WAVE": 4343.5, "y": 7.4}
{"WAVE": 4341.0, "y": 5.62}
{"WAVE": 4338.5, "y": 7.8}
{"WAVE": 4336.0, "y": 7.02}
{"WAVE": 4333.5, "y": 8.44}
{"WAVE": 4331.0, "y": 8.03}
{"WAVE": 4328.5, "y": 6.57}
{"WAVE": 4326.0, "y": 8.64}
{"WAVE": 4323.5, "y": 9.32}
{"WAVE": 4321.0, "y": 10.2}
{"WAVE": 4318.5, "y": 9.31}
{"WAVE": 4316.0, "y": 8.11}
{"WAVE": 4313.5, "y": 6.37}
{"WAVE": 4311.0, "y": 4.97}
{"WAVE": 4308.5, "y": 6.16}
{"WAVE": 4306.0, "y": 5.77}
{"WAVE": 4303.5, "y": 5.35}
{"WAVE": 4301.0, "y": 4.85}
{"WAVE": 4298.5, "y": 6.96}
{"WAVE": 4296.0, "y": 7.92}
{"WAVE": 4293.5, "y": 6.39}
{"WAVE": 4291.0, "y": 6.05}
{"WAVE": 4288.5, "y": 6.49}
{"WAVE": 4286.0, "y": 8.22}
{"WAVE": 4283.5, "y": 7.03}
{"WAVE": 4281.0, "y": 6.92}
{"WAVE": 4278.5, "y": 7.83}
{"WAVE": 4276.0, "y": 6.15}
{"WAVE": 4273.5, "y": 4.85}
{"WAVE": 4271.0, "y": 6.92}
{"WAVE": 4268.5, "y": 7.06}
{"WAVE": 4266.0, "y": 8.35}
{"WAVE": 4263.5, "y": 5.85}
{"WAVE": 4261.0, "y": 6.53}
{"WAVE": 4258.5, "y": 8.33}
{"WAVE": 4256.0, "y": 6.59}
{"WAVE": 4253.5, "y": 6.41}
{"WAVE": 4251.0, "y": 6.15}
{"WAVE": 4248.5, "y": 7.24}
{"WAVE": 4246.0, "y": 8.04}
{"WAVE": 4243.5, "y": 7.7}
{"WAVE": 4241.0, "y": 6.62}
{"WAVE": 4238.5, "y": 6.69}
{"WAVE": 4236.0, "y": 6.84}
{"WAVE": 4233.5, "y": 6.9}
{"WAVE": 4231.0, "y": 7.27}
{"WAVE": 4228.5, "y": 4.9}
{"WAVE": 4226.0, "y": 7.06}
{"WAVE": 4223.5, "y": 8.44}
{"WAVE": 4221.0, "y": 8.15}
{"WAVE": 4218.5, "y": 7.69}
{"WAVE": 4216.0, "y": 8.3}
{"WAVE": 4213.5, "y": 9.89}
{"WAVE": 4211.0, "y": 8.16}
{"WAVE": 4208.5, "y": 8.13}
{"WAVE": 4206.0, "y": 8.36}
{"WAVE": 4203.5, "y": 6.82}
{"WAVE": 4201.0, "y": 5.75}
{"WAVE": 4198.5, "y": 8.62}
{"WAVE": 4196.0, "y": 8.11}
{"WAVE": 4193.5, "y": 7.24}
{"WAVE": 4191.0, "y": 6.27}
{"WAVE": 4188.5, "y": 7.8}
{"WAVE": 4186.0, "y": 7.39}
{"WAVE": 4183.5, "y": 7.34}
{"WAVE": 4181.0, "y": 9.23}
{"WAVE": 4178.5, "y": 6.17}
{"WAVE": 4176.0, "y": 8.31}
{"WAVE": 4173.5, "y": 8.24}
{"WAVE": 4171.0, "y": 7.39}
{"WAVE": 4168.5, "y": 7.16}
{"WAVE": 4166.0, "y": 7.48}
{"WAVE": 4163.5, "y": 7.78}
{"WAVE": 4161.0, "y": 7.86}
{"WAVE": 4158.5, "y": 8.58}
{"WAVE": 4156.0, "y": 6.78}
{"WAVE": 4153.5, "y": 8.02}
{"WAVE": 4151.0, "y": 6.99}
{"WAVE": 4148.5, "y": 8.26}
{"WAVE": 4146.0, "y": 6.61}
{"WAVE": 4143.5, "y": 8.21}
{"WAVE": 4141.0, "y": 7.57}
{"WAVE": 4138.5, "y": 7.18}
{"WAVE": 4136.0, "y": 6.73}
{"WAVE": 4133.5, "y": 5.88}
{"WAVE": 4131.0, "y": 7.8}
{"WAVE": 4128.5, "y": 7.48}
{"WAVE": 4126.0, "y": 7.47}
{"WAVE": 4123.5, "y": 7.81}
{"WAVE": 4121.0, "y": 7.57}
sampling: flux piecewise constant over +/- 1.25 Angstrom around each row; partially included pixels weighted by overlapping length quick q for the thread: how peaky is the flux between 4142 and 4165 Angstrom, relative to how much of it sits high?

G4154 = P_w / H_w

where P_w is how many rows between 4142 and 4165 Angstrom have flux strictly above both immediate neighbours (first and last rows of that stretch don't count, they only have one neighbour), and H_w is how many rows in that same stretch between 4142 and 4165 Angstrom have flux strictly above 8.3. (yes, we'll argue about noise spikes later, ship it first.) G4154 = 3.00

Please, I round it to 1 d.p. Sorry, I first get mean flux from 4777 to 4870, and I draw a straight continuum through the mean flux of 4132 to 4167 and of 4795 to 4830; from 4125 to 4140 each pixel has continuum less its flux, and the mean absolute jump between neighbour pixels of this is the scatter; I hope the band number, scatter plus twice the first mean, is 19.7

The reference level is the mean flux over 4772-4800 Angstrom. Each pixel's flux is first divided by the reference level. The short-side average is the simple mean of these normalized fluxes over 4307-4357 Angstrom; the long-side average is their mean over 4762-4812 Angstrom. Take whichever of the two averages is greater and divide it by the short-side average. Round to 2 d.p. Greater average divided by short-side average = 1.26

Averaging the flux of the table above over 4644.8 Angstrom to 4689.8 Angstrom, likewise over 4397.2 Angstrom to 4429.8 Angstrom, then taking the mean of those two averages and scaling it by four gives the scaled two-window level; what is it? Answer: 35.0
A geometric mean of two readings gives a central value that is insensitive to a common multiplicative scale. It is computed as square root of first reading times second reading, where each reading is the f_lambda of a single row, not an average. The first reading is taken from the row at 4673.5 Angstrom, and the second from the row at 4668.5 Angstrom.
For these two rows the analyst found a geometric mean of 8.9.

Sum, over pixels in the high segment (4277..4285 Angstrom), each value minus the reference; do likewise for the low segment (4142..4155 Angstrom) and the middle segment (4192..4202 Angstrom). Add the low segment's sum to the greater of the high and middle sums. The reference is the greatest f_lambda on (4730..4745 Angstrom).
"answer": -21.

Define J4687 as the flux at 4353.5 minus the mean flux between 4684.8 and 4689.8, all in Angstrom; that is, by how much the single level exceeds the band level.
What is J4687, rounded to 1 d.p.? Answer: -3.2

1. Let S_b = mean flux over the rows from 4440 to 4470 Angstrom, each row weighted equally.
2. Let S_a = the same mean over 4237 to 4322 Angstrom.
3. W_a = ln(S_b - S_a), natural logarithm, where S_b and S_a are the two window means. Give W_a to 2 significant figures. 0.49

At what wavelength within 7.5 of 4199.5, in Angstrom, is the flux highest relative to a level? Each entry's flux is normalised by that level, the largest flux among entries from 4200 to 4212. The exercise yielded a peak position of 4198.5 Angstrom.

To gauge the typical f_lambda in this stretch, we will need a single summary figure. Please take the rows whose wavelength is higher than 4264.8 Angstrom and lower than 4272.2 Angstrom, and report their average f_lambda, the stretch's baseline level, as 7.4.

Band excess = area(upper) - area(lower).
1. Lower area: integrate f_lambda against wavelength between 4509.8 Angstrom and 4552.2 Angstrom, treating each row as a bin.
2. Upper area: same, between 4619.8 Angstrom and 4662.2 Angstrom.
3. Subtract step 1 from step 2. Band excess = 12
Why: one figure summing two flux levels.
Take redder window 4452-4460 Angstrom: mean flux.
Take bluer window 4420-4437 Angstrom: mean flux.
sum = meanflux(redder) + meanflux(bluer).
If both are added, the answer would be 16.8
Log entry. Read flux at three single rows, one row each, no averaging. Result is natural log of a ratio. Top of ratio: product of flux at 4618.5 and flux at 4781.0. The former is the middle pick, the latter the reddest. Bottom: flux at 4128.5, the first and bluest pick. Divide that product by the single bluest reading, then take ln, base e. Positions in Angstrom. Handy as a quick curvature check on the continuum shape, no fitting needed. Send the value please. 2.37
